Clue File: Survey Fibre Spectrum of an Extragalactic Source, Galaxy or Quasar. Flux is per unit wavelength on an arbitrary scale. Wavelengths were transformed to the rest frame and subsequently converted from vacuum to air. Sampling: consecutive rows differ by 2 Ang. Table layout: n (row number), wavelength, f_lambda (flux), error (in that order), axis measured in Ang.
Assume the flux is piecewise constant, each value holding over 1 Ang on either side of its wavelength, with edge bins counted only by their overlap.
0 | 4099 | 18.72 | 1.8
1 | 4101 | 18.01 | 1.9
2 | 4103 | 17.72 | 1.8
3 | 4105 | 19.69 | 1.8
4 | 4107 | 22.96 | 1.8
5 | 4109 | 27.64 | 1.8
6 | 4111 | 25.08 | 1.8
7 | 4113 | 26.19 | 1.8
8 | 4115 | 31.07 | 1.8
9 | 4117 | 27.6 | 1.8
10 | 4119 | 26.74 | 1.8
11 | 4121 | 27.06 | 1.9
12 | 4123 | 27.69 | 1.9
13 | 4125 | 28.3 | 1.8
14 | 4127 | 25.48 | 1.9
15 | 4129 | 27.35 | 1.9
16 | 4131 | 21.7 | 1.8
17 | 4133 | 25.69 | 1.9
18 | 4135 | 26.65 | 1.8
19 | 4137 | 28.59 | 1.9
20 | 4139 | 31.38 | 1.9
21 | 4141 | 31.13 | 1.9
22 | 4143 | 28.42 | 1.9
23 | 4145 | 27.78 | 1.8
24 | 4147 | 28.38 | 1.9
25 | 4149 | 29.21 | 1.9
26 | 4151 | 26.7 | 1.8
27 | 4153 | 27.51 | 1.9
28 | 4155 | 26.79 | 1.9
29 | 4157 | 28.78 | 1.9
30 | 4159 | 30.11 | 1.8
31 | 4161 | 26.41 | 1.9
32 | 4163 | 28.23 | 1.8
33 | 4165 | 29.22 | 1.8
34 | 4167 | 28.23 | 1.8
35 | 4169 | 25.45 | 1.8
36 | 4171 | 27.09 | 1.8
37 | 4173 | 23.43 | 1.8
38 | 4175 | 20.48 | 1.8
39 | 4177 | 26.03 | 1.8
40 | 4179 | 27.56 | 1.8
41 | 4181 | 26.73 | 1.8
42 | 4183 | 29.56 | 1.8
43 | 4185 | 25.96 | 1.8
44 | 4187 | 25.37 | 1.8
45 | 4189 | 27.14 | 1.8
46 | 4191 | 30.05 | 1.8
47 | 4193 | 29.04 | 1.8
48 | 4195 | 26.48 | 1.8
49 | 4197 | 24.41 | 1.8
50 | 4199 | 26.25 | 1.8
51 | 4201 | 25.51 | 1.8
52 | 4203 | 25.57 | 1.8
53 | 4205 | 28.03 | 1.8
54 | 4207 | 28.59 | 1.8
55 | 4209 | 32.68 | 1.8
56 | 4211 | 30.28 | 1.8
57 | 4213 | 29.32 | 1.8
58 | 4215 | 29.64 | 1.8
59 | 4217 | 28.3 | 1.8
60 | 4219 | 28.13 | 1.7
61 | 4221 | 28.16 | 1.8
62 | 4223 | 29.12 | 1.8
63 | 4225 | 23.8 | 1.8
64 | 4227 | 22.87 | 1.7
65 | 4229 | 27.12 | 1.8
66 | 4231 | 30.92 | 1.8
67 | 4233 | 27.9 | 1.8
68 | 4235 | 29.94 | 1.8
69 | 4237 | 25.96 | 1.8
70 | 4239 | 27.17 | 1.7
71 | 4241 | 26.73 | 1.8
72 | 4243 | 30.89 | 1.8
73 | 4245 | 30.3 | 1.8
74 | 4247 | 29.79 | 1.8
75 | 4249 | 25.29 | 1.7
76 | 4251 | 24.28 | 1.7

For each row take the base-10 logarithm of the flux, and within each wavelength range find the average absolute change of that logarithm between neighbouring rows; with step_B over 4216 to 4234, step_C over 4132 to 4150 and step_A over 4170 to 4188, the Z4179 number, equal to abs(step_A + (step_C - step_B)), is 0.030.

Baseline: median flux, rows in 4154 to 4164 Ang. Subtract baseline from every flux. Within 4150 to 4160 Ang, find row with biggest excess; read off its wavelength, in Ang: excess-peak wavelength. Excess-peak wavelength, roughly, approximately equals 4159 Ang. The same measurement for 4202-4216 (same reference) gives 4209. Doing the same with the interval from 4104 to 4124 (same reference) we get 4115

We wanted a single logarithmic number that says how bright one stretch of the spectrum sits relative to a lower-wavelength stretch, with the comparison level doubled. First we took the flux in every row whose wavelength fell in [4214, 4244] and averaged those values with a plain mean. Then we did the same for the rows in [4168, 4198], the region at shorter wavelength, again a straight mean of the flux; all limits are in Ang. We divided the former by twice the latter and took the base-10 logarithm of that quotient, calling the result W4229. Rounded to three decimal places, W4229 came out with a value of -0.278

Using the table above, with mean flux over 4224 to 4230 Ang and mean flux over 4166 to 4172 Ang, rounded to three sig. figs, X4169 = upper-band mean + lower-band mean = 51.5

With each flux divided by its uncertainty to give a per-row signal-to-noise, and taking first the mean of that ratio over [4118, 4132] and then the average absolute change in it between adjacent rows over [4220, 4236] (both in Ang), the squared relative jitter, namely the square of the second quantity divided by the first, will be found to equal 0.011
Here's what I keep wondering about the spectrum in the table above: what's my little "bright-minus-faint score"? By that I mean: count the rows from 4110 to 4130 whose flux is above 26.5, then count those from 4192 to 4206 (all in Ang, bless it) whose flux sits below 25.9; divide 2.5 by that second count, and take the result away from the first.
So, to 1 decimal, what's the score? 6.2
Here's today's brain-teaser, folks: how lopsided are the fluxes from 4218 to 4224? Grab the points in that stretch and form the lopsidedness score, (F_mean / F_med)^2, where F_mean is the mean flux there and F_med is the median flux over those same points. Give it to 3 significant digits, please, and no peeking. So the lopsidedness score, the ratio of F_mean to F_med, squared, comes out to 1.02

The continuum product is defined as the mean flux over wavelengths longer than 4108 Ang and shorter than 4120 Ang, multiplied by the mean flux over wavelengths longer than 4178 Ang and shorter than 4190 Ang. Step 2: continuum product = 741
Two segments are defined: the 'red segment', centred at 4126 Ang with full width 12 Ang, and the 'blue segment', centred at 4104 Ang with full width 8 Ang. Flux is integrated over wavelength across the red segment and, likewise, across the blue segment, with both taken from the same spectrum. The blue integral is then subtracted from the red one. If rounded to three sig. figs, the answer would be 158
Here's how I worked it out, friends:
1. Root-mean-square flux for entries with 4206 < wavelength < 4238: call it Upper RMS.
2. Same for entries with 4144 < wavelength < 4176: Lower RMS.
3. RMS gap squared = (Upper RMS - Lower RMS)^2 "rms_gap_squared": 1.4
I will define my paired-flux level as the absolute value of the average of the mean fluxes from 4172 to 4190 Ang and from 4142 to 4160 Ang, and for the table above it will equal 27.0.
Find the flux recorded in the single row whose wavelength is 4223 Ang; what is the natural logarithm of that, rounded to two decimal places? 3.37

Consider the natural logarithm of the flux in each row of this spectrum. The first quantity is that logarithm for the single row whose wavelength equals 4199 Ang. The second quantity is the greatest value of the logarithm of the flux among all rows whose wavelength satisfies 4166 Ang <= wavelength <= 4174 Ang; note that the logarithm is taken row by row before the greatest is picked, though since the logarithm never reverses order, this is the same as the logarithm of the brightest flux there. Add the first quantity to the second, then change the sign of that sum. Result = -6.61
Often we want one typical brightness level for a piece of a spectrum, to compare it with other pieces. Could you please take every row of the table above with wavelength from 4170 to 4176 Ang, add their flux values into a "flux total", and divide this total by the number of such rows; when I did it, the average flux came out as 23.7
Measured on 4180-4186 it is 27.4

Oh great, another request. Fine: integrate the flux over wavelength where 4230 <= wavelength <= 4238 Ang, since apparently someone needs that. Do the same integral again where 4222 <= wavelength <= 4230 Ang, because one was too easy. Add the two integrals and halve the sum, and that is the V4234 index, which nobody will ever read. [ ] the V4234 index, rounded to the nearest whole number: 218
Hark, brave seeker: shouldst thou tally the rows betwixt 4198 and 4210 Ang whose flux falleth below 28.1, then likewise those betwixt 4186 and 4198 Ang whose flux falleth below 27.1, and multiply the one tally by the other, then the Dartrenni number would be 12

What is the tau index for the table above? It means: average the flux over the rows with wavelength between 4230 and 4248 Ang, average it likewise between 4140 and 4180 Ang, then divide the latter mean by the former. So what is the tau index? 0.95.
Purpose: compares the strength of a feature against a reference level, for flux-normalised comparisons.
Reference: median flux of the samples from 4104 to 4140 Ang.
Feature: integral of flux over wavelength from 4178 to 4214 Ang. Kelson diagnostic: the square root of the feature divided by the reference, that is 6.09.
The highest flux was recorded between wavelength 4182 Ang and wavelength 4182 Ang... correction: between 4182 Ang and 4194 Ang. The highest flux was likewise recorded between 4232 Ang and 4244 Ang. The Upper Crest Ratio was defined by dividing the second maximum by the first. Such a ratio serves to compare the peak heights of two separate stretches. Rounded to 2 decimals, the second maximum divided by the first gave 1.03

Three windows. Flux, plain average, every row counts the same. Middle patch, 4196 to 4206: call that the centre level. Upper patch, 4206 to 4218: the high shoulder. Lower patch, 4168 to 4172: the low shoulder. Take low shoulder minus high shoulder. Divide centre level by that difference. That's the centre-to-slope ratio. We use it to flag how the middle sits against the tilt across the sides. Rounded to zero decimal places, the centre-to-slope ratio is -7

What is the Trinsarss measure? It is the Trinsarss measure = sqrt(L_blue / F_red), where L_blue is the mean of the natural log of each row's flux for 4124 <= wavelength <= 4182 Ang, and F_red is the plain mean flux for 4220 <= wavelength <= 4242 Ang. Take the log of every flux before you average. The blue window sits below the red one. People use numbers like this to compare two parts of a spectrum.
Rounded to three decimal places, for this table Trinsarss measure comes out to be 0.348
